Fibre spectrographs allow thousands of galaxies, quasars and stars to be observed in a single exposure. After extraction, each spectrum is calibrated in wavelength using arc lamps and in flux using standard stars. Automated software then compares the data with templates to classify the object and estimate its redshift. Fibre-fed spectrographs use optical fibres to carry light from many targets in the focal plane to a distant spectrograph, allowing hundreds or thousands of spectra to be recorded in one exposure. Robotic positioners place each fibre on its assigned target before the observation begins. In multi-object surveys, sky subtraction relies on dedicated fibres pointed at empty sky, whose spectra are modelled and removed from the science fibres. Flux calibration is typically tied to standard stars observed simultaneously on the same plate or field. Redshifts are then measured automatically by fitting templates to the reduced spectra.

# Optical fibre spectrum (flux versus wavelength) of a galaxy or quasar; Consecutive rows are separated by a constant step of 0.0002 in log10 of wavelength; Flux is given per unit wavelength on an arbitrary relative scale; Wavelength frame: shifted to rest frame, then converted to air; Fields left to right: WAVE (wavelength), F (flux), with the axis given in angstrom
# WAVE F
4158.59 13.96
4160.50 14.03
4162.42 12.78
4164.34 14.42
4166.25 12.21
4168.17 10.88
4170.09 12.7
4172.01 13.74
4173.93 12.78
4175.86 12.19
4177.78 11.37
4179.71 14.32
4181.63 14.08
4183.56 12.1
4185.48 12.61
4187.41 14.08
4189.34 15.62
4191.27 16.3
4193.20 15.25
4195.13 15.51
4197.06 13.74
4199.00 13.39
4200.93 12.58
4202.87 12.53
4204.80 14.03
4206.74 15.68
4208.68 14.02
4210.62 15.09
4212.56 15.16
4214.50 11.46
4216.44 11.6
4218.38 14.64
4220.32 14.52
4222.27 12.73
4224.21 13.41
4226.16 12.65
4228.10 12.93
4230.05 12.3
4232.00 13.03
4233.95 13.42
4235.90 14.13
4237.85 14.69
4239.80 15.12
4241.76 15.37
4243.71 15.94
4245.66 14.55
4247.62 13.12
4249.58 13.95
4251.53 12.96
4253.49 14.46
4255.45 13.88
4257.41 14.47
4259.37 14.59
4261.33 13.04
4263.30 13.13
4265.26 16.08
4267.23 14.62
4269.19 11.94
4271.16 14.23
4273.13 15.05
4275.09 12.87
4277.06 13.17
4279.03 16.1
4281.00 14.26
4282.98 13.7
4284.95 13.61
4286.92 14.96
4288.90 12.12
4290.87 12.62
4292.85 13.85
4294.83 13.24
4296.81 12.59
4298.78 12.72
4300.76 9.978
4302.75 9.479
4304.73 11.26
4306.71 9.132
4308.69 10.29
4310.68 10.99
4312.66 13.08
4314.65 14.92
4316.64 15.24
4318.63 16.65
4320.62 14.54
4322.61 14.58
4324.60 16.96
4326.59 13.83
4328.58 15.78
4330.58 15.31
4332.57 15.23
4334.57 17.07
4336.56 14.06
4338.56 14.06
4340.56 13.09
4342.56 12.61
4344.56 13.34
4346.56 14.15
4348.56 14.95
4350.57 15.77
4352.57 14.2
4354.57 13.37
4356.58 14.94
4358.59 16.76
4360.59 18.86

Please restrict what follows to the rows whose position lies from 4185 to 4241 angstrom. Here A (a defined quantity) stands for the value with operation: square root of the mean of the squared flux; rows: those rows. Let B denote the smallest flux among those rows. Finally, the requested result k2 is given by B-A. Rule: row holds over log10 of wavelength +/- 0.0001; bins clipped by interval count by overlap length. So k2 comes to -2.5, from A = 13.9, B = 11.46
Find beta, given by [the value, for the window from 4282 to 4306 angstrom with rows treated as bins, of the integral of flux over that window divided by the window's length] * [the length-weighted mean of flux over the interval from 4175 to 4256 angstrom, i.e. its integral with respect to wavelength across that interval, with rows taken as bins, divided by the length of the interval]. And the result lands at 172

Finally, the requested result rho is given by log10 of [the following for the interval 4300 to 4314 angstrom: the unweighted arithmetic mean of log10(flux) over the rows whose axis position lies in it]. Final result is 0.01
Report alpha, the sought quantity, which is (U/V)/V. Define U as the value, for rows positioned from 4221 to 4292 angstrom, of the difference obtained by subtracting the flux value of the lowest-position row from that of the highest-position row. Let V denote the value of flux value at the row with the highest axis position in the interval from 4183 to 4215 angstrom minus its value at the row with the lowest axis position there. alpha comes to -0.3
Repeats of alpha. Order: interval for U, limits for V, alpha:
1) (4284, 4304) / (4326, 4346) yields -17.2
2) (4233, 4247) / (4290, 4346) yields 2.2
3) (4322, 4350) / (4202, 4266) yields 0.0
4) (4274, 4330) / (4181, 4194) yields 2.1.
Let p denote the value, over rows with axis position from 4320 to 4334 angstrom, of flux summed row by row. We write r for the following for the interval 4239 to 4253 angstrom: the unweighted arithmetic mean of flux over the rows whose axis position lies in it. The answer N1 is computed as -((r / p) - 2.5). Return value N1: 2.36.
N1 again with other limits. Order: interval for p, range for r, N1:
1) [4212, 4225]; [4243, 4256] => 2.35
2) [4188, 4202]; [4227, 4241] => 2.37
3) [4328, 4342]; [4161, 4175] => 2.38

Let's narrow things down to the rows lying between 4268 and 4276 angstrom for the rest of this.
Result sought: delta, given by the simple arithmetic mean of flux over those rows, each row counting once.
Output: 13.5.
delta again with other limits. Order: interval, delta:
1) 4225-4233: 12.7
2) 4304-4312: 10.4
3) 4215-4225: 13.4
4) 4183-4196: 14.5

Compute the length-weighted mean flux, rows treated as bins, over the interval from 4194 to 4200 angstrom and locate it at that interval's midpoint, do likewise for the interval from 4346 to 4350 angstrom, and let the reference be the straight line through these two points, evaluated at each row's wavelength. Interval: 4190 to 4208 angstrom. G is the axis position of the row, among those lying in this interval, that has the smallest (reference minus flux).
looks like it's 4191.27 angstrom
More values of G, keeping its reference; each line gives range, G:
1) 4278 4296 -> 4279.03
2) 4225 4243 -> 4241.76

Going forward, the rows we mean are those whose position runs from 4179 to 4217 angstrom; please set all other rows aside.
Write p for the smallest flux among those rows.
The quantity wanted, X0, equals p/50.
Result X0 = 0.23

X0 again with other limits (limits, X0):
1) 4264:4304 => 0.19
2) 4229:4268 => 0.25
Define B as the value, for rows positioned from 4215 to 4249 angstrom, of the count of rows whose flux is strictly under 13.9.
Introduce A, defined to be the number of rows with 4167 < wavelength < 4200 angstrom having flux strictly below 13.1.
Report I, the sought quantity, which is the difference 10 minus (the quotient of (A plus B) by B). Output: 8.22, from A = 7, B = 9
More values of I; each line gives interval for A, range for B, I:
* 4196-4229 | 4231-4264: 8.00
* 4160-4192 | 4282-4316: 8.40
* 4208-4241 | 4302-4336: 8.00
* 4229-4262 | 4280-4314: 8.73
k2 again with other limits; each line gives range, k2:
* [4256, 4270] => -2.1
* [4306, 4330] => -4.9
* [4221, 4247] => -1.6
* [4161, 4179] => -1.7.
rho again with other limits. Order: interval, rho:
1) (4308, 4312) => 0.01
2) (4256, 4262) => 0.06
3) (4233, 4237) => 0.06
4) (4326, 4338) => 0.07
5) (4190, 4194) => 0.08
